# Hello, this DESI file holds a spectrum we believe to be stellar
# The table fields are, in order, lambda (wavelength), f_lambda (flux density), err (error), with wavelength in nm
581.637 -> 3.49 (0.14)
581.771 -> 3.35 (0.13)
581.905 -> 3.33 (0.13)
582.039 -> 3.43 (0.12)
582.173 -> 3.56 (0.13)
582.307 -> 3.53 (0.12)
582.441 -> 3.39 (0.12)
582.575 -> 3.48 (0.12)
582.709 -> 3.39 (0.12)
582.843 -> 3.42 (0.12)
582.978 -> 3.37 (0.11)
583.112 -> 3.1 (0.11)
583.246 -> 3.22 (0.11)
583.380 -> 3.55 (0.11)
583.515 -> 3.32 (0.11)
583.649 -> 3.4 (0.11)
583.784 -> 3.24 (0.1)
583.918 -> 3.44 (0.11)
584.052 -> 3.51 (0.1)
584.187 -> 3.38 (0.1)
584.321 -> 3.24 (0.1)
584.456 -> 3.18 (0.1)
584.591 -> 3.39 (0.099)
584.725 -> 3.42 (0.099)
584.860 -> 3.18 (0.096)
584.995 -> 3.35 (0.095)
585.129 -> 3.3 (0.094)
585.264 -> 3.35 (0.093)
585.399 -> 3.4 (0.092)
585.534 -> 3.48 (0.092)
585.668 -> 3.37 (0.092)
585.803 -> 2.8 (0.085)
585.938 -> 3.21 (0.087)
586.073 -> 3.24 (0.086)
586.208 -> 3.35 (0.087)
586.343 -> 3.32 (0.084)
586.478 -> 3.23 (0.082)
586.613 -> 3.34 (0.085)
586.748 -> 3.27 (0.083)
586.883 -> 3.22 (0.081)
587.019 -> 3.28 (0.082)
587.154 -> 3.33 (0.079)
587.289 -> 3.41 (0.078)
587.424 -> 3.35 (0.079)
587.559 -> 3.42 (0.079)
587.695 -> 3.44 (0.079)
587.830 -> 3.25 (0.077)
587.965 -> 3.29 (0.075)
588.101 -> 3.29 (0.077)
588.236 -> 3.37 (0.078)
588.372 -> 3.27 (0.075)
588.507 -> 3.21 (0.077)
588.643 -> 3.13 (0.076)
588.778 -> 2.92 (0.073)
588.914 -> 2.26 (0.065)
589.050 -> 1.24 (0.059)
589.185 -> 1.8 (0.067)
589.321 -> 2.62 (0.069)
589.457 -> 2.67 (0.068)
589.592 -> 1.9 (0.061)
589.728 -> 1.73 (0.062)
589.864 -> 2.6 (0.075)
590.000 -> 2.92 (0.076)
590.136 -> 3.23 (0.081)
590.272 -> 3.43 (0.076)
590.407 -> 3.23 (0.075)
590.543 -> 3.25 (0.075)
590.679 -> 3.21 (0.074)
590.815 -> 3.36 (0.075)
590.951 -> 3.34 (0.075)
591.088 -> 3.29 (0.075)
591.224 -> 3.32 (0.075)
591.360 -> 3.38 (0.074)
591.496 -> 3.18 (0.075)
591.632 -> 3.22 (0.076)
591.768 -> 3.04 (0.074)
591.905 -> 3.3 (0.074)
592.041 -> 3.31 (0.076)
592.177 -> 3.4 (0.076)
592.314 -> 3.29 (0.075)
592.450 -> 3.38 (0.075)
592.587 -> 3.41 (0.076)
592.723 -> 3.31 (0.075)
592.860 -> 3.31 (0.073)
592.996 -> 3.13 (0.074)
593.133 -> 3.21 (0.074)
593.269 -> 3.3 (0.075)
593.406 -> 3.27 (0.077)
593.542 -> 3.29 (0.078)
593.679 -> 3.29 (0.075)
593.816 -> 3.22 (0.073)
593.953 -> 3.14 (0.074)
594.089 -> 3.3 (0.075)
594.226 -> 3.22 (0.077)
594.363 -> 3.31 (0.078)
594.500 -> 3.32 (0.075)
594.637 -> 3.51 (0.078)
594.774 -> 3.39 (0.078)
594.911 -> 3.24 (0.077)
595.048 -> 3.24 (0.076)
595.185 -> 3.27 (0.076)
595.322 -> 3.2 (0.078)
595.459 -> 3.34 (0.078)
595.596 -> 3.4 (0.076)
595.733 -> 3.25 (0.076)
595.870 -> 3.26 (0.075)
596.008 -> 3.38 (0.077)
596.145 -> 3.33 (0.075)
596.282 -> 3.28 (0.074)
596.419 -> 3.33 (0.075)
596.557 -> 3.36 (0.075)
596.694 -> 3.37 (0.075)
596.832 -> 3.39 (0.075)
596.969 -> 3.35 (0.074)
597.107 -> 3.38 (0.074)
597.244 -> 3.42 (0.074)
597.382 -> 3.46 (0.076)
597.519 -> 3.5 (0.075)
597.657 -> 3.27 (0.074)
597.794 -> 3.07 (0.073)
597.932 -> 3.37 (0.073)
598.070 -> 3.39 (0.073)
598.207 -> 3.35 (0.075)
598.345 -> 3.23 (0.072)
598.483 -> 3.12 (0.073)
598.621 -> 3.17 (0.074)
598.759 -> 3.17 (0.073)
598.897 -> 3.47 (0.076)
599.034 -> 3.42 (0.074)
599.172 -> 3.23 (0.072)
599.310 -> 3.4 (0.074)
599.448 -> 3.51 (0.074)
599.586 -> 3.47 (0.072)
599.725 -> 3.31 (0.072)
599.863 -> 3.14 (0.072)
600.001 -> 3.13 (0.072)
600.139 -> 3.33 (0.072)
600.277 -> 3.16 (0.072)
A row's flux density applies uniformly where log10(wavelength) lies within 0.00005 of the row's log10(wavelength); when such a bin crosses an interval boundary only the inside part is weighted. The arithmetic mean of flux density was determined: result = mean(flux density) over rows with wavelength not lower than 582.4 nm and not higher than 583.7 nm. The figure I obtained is 3.36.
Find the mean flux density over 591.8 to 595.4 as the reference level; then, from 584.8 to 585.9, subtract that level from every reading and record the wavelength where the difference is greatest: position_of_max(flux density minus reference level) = 585.534 nm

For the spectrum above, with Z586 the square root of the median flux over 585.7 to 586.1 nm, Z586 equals 1.79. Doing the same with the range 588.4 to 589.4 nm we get 1.62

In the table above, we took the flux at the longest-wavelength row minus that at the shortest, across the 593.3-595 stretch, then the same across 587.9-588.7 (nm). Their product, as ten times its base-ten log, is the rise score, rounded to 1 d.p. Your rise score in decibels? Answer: -23.2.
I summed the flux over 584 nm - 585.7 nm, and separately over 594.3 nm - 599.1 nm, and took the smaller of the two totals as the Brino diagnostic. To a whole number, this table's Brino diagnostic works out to 44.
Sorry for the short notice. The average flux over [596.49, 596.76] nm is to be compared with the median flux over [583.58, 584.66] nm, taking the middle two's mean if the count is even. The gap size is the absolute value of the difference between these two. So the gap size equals 0.02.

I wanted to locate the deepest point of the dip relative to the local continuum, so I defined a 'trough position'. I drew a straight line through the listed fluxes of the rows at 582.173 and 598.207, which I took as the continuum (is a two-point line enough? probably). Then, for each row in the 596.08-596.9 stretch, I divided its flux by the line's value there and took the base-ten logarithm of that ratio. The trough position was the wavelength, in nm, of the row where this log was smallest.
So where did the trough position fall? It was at 596.282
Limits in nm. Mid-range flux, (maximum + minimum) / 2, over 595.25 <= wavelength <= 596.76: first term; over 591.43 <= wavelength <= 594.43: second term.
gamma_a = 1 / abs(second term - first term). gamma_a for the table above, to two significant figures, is 13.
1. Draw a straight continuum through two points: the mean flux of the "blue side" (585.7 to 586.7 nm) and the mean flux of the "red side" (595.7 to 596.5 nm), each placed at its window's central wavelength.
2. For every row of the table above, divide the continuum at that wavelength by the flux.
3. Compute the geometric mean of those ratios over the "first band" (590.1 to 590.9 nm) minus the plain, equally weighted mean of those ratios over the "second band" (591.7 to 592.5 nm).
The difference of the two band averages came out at -0.005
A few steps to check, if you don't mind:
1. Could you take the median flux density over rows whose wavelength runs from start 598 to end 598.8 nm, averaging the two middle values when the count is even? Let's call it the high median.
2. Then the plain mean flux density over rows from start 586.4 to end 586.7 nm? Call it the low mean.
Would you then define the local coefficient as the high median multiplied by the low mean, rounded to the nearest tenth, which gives 10.5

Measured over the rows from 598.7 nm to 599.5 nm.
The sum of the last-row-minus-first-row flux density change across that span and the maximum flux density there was 3.85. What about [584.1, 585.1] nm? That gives 3.39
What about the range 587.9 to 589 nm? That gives 2.34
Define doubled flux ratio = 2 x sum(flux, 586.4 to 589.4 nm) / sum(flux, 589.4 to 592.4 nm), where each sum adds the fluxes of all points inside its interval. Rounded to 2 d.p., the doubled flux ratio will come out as 1.98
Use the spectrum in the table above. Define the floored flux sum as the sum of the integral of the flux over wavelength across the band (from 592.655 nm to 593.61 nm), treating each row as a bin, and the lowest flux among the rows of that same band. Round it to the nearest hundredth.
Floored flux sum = 6.25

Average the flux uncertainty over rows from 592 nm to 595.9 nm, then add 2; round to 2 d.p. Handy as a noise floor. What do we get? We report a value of 2.08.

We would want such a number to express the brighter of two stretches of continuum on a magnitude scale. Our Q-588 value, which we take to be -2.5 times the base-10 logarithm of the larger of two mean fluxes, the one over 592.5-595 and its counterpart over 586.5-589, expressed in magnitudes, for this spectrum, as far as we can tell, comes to -1.29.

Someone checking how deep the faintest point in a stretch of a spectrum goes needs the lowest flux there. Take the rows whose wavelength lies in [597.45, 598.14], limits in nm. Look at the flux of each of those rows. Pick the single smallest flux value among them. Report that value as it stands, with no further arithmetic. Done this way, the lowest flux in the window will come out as 3.07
